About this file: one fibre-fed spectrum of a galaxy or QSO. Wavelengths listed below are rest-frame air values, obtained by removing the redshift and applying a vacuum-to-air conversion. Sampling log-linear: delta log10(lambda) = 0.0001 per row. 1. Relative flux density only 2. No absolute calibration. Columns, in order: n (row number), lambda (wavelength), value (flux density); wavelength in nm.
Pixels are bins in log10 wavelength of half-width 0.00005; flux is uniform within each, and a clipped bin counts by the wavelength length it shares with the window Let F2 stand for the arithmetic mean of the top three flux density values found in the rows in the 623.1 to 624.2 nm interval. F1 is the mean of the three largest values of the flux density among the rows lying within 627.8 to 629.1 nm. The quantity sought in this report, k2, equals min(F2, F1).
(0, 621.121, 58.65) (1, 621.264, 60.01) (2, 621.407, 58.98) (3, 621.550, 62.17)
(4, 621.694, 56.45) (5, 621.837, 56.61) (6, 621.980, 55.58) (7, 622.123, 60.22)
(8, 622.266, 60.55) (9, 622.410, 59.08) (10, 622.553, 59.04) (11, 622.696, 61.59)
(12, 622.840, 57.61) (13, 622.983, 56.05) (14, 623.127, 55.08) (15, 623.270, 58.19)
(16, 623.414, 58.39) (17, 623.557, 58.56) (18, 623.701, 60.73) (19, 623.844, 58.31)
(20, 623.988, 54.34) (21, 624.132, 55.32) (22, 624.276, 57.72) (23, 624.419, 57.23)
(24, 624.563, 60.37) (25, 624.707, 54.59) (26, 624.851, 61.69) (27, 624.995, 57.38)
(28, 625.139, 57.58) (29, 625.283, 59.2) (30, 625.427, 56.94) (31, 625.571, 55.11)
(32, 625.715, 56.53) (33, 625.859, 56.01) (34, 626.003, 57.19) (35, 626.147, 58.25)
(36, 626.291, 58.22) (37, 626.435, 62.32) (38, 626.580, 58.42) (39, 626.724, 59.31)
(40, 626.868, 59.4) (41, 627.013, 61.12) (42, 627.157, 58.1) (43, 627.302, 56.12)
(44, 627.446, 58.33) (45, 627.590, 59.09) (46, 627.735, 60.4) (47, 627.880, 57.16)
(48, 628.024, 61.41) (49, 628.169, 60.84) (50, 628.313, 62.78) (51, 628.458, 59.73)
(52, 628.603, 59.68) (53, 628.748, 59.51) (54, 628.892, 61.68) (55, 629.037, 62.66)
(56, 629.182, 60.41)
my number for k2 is 59.2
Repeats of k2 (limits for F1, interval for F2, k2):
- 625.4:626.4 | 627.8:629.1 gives 57.9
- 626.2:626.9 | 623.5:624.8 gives 59.9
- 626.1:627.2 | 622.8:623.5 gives 58.1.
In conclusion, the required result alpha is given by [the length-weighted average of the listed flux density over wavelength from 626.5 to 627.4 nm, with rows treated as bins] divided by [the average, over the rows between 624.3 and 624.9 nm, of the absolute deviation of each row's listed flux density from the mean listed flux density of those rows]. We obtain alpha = 23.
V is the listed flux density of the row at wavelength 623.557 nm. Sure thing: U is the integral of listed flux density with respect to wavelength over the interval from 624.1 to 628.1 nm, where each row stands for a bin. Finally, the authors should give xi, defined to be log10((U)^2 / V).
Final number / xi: 3.0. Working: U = 233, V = 58.56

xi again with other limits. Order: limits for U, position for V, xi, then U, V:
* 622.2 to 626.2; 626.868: 3.0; 231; 59.4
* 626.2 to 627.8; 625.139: 2.2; 95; 57.58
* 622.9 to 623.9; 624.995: 1.8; 58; 57.38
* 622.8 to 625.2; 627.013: 2.5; 138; 61.12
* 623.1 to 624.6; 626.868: 2.1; 87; 59.4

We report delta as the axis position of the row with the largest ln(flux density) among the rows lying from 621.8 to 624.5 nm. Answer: 622.696 nm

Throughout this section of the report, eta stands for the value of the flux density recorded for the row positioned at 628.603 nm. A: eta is 59.68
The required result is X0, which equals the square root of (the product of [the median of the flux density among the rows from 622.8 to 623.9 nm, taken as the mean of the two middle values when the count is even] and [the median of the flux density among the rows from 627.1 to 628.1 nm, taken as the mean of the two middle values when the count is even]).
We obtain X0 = 58.3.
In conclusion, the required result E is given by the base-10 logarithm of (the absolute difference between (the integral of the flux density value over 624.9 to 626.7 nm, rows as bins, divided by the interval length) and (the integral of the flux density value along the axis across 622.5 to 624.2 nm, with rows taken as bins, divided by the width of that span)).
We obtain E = -0.96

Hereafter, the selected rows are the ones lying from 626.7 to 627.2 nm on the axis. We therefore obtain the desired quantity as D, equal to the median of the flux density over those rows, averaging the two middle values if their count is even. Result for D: 59.4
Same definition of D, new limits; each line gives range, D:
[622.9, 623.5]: 57.1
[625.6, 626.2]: 56.9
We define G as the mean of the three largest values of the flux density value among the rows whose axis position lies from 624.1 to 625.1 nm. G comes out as 59.9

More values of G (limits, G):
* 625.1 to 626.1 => 58.0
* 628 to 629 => 62.0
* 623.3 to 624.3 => 59.2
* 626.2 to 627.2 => 60.9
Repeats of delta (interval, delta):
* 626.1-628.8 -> 628.313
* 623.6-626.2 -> 624.851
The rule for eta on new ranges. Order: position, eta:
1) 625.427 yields 56.94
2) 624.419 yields 57.23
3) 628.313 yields 62.78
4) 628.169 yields 60.84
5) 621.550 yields 62.17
